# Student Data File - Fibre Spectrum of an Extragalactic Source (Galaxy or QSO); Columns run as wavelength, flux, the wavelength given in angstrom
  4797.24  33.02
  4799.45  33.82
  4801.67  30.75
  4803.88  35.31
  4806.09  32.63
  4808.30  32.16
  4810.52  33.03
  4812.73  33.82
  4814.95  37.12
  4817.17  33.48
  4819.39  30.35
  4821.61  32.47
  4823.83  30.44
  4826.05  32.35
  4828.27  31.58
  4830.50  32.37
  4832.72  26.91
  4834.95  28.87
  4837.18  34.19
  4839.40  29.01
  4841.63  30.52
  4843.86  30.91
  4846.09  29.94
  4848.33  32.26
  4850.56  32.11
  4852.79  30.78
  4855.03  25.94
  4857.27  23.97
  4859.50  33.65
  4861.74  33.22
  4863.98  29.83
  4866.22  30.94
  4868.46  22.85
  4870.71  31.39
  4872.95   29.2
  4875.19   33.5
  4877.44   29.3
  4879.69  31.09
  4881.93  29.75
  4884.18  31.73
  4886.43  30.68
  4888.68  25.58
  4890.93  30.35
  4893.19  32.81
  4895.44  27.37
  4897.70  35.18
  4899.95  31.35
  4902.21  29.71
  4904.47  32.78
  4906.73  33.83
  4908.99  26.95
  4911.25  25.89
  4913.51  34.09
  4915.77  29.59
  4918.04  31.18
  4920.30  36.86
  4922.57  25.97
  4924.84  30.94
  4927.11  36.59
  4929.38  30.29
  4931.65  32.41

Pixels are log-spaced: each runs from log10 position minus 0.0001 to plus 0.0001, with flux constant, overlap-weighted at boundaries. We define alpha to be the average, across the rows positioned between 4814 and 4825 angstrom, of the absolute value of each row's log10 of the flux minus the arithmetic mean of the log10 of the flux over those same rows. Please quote 0.026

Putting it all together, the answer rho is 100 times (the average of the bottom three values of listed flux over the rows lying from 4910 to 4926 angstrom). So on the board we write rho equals 2715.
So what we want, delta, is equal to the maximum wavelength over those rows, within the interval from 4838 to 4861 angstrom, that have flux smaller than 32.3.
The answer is 4857.27 angstrom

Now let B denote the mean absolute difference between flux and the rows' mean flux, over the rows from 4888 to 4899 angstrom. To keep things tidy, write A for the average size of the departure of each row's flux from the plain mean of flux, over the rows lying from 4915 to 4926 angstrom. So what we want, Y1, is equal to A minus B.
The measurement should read -0.5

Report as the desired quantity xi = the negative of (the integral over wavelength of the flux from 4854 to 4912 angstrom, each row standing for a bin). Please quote -1739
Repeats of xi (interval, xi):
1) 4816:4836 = -620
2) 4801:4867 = -2070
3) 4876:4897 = -630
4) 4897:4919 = -681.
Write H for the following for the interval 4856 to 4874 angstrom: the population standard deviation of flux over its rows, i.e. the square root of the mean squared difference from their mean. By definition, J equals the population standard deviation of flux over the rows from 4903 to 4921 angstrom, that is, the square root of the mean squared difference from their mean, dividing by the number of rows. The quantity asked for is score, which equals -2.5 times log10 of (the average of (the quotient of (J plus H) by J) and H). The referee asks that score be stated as -1.2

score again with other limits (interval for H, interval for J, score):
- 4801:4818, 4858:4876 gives -0.6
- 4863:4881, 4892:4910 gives -1.0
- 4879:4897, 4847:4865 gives -0.7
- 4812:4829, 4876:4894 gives -0.8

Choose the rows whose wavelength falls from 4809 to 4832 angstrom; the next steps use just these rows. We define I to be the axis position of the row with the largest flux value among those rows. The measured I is 4814.95 angstrom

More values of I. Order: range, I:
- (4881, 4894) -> 4893.19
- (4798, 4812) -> 4803.88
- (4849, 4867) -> 4859.50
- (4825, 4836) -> 4830.50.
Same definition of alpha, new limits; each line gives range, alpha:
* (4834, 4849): 0.020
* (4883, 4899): 0.034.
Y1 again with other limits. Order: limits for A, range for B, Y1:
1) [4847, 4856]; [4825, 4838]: 0.1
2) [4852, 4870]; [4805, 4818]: 2.3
